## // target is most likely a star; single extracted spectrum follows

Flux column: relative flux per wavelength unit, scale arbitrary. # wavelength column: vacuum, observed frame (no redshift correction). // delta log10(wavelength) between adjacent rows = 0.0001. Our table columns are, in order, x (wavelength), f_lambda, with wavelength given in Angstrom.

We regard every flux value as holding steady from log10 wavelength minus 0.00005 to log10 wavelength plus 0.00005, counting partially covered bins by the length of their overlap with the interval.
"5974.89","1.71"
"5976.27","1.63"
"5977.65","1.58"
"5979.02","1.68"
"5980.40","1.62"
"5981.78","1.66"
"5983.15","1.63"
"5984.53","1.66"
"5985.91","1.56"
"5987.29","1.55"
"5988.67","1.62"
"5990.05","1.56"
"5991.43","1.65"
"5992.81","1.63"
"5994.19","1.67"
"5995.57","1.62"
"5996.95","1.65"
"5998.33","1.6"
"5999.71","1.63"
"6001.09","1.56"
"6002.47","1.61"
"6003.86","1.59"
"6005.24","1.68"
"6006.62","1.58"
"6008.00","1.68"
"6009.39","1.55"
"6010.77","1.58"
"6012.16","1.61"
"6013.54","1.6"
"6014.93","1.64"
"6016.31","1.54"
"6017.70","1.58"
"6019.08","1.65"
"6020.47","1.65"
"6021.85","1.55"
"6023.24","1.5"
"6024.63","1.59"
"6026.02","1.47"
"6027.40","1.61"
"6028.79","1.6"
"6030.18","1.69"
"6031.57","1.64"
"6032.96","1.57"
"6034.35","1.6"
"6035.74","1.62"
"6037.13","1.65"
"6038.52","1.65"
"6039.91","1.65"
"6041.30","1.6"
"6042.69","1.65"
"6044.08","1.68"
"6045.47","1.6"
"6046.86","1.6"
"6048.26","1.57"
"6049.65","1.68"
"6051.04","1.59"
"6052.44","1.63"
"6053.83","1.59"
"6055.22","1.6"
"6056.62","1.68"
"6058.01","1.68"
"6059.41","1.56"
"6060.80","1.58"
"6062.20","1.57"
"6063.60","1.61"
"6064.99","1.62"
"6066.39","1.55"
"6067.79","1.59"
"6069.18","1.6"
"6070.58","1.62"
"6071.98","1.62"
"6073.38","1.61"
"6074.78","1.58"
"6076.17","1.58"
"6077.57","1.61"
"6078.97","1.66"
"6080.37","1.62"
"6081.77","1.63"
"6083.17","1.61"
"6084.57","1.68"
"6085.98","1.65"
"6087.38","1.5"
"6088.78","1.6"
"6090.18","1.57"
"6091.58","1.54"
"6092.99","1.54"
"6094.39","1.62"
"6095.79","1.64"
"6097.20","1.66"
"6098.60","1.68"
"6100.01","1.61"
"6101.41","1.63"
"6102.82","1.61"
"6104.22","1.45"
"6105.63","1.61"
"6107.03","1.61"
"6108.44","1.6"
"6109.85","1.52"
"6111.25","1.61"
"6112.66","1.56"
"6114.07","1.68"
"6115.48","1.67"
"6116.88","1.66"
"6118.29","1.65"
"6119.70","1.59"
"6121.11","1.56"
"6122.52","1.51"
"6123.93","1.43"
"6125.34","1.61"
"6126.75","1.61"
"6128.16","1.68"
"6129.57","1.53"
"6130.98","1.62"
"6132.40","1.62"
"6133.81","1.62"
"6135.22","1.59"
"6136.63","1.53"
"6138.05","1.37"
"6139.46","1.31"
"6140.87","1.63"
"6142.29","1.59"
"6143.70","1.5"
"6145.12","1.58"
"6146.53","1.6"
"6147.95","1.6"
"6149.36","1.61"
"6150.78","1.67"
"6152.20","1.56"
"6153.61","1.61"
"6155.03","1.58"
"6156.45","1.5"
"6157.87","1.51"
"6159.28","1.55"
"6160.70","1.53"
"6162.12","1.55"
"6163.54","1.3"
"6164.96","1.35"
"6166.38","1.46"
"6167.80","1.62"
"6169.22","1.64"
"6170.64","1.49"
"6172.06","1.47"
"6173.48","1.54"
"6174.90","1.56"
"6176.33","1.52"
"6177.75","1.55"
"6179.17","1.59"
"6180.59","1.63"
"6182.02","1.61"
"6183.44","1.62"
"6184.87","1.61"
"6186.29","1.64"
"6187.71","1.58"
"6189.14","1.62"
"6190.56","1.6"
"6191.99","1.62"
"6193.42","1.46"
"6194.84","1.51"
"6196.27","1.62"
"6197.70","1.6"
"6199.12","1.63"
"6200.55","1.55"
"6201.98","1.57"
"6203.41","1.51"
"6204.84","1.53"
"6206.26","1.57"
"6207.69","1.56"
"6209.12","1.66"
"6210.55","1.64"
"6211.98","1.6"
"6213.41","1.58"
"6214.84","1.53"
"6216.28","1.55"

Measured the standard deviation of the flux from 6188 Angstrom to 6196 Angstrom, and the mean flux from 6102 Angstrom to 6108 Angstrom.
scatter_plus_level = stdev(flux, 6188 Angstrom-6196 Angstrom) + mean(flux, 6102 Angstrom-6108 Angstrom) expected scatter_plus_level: 1.64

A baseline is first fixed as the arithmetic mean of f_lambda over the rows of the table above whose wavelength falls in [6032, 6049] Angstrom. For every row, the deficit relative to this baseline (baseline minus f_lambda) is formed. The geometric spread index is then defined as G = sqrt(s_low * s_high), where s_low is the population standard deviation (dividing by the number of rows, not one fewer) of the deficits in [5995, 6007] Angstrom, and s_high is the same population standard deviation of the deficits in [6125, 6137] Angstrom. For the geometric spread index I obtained 0.039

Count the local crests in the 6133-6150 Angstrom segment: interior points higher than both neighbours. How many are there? 1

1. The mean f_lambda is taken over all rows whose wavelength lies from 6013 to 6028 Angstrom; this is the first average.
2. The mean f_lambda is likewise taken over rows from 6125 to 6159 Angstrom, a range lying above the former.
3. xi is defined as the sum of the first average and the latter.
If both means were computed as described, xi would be 3.15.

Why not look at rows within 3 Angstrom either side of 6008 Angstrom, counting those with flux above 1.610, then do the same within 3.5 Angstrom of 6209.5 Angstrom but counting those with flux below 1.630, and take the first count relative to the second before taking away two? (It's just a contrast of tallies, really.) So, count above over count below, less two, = -1.3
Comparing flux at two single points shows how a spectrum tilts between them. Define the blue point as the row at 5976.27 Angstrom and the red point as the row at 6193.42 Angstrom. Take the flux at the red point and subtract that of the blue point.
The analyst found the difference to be -0.17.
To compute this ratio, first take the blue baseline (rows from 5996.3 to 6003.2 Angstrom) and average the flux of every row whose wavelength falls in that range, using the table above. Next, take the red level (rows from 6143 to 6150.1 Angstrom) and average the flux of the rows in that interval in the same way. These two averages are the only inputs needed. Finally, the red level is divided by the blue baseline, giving 0.98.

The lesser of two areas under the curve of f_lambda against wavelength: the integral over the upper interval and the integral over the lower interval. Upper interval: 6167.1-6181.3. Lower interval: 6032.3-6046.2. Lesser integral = 22.2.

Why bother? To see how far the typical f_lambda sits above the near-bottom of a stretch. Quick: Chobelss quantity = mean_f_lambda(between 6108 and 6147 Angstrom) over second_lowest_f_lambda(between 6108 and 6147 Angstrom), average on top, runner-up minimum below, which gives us 1.15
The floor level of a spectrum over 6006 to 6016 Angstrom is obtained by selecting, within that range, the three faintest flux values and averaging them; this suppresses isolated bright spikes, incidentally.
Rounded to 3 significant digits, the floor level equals 1.57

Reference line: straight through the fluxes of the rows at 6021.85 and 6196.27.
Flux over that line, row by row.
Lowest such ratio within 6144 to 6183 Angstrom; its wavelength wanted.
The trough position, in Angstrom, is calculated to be 6163.54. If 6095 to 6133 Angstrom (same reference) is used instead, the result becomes 6123.93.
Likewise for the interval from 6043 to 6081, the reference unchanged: 6066.39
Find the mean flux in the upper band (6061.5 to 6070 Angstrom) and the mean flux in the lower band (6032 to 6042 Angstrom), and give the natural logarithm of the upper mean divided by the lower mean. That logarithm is -0.019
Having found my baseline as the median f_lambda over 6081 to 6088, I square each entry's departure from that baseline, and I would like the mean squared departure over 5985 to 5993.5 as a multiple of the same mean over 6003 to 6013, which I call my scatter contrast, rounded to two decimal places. 1.06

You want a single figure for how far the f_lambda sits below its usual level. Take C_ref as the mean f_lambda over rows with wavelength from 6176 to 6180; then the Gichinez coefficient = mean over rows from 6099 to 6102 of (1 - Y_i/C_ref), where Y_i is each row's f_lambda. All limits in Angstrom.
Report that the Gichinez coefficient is -0.04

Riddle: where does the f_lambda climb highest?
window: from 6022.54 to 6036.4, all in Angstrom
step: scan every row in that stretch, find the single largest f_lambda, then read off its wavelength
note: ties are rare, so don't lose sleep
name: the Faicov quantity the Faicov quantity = 6030.18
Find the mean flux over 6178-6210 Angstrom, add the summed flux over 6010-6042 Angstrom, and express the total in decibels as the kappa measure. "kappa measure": 15.8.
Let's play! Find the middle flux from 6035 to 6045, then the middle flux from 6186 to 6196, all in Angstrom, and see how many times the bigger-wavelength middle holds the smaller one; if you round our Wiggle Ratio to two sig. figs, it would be 0.97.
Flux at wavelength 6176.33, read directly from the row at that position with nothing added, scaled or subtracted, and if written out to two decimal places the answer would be 1.52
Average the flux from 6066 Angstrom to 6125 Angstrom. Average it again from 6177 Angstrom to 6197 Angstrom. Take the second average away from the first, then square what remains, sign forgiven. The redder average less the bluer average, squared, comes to 0.0001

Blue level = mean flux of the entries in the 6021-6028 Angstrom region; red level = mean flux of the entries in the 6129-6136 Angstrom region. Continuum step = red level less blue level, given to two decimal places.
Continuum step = 0.05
